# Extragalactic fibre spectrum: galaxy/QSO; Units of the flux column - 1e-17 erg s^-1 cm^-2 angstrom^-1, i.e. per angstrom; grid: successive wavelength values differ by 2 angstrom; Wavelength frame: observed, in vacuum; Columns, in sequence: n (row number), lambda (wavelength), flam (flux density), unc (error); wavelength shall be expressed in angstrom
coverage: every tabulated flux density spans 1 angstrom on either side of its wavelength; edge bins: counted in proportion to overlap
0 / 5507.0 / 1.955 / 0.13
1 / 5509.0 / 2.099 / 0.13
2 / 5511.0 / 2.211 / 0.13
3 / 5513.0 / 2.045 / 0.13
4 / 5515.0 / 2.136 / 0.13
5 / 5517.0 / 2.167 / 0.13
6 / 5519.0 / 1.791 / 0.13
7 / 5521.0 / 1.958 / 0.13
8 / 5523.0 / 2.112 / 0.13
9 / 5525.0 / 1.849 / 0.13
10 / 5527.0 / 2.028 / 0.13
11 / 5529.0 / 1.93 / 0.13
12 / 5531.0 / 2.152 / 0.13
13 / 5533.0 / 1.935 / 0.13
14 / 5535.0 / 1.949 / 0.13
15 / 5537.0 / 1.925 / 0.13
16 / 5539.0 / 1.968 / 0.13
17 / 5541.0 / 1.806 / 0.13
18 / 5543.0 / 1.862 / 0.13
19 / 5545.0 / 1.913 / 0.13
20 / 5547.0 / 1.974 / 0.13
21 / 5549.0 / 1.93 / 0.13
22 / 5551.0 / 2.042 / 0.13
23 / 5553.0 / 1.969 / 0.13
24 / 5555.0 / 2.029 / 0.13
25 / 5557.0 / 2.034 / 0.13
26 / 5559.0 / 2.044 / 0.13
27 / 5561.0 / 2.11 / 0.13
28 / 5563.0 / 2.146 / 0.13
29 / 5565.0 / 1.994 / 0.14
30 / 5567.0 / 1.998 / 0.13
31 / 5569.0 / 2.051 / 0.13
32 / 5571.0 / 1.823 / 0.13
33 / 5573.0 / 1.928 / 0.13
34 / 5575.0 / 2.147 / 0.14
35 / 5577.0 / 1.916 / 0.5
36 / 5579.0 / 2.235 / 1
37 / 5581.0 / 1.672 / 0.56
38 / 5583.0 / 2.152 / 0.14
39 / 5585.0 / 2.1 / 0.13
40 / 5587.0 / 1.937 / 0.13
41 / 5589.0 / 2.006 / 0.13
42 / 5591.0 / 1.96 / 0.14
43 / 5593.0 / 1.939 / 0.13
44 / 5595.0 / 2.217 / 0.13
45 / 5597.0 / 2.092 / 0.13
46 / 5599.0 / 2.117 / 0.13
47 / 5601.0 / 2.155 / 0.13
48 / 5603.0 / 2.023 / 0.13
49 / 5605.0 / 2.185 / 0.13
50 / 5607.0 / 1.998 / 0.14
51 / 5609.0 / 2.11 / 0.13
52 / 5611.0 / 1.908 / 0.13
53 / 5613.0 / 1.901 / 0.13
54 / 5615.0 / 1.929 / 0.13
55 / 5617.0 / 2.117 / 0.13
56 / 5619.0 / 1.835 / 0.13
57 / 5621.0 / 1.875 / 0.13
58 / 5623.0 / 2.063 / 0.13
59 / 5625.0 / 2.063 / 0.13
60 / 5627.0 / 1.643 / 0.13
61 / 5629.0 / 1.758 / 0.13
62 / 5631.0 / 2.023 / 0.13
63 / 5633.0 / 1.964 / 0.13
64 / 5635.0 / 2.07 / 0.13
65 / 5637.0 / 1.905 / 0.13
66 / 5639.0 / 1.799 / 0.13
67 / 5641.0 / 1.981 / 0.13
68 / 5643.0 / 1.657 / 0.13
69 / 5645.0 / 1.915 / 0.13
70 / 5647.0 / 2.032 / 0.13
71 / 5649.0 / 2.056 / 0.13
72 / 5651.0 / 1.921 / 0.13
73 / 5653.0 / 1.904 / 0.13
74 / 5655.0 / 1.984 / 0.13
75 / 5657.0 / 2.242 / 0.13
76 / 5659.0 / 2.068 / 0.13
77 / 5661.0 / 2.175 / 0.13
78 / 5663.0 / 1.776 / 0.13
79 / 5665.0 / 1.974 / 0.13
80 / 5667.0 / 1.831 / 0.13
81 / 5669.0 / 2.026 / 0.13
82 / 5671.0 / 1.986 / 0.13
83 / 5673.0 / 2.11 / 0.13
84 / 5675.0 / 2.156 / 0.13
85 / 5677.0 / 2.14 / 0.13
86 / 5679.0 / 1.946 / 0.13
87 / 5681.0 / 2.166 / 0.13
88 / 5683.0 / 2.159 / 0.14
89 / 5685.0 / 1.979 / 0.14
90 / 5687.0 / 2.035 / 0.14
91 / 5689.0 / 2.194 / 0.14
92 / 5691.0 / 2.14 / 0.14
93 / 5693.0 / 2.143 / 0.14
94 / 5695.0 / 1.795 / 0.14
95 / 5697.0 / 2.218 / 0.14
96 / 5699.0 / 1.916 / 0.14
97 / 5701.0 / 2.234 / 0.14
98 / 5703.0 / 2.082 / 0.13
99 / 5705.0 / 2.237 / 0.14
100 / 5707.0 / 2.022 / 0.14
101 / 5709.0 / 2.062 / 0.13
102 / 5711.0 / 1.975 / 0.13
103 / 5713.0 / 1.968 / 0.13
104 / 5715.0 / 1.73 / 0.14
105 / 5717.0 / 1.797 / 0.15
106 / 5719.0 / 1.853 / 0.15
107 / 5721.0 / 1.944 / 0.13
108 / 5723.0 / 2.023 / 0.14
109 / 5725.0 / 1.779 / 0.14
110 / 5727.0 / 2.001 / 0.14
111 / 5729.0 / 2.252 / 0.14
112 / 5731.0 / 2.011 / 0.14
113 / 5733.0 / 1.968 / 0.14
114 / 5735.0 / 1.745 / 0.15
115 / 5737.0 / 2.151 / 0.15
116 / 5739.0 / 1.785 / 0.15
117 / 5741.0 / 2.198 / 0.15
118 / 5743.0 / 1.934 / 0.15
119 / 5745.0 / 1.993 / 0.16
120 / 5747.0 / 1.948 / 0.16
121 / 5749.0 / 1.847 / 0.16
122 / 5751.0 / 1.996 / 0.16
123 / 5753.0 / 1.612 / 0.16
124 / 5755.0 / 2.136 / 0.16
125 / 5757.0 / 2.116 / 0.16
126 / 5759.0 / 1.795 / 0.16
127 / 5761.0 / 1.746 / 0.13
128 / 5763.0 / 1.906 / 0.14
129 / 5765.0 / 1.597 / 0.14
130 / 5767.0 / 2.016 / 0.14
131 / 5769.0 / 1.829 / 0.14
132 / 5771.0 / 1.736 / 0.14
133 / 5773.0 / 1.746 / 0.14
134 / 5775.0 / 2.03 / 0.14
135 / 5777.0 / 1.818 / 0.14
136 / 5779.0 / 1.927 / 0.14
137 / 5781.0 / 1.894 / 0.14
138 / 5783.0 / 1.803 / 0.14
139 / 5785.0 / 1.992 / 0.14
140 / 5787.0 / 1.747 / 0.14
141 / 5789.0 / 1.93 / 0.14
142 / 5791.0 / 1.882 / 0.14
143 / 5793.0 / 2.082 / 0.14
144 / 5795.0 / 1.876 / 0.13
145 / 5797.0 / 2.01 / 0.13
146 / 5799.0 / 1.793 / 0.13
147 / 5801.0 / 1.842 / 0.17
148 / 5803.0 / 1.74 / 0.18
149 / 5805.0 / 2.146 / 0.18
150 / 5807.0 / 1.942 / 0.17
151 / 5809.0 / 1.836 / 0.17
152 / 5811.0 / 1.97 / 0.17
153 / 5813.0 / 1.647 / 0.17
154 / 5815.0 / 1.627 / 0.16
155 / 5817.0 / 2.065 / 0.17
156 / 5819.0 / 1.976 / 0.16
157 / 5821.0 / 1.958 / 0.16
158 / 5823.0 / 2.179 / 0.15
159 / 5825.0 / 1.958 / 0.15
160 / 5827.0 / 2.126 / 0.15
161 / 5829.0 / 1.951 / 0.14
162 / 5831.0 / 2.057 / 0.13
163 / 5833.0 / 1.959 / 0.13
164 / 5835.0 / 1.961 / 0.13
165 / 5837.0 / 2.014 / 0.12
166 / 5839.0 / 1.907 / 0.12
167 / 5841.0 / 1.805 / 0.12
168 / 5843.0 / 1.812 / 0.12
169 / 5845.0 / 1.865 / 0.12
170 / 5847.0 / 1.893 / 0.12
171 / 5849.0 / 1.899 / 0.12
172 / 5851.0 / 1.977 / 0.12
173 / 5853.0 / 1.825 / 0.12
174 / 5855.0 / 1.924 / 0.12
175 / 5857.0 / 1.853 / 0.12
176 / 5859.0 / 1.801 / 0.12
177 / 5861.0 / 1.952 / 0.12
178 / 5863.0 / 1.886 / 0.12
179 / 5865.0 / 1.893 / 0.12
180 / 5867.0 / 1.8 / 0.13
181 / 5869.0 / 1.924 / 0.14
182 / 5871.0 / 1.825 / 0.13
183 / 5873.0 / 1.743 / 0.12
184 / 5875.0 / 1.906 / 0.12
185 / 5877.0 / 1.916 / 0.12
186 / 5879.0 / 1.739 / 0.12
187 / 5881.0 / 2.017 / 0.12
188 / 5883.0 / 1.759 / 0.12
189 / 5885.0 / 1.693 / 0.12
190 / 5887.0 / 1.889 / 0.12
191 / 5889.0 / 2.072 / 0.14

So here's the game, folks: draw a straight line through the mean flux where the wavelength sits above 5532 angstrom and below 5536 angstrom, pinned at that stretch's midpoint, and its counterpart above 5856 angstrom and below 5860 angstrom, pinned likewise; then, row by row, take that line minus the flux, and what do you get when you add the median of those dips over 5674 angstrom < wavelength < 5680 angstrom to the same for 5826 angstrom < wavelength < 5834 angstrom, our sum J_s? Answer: -0.42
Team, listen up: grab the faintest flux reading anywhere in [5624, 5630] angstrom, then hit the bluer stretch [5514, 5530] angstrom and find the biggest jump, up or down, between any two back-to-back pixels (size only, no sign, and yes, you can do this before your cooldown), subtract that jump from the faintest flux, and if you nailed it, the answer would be 1.27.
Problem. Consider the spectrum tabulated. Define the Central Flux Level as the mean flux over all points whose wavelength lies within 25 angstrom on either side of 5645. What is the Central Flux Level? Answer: 1.95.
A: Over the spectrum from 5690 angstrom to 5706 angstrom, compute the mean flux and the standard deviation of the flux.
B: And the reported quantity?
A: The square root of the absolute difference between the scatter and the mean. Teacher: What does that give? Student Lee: 1.39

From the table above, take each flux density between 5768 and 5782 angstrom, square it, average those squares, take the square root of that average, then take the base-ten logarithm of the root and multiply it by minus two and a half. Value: -0.672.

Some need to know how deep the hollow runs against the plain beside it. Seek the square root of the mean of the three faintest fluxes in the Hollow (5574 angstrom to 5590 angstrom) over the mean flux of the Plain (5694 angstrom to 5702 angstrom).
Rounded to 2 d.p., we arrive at 0.95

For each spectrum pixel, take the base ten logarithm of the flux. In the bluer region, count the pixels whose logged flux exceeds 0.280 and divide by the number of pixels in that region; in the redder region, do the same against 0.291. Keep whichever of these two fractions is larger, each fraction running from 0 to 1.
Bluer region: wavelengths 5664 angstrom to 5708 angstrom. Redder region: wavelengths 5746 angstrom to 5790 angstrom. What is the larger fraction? 0.91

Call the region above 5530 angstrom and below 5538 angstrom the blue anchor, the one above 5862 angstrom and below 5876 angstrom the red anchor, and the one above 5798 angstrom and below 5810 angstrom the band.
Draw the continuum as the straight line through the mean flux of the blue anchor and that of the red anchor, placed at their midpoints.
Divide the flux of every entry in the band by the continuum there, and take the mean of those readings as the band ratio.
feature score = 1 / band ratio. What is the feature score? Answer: 0.998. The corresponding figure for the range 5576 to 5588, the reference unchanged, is 0.984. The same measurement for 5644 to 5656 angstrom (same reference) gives 0.987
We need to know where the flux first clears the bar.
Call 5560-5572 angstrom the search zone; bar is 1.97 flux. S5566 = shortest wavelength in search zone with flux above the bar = 5561.0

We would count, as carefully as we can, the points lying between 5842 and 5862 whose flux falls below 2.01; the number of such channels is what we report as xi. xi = 10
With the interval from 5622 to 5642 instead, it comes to 6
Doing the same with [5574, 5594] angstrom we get 6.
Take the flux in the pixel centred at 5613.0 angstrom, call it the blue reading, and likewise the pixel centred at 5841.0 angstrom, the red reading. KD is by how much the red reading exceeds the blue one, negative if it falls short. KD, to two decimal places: -0.10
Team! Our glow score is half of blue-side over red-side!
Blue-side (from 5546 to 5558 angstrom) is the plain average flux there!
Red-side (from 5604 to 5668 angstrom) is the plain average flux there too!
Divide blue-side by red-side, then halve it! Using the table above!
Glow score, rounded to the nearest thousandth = 0.510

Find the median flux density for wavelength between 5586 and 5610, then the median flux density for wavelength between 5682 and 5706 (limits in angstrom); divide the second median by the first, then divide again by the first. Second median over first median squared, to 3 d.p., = 0.506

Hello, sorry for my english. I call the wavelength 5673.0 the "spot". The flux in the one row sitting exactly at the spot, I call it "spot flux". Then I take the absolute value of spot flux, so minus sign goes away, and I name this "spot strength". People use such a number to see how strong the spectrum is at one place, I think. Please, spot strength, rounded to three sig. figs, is 2.11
